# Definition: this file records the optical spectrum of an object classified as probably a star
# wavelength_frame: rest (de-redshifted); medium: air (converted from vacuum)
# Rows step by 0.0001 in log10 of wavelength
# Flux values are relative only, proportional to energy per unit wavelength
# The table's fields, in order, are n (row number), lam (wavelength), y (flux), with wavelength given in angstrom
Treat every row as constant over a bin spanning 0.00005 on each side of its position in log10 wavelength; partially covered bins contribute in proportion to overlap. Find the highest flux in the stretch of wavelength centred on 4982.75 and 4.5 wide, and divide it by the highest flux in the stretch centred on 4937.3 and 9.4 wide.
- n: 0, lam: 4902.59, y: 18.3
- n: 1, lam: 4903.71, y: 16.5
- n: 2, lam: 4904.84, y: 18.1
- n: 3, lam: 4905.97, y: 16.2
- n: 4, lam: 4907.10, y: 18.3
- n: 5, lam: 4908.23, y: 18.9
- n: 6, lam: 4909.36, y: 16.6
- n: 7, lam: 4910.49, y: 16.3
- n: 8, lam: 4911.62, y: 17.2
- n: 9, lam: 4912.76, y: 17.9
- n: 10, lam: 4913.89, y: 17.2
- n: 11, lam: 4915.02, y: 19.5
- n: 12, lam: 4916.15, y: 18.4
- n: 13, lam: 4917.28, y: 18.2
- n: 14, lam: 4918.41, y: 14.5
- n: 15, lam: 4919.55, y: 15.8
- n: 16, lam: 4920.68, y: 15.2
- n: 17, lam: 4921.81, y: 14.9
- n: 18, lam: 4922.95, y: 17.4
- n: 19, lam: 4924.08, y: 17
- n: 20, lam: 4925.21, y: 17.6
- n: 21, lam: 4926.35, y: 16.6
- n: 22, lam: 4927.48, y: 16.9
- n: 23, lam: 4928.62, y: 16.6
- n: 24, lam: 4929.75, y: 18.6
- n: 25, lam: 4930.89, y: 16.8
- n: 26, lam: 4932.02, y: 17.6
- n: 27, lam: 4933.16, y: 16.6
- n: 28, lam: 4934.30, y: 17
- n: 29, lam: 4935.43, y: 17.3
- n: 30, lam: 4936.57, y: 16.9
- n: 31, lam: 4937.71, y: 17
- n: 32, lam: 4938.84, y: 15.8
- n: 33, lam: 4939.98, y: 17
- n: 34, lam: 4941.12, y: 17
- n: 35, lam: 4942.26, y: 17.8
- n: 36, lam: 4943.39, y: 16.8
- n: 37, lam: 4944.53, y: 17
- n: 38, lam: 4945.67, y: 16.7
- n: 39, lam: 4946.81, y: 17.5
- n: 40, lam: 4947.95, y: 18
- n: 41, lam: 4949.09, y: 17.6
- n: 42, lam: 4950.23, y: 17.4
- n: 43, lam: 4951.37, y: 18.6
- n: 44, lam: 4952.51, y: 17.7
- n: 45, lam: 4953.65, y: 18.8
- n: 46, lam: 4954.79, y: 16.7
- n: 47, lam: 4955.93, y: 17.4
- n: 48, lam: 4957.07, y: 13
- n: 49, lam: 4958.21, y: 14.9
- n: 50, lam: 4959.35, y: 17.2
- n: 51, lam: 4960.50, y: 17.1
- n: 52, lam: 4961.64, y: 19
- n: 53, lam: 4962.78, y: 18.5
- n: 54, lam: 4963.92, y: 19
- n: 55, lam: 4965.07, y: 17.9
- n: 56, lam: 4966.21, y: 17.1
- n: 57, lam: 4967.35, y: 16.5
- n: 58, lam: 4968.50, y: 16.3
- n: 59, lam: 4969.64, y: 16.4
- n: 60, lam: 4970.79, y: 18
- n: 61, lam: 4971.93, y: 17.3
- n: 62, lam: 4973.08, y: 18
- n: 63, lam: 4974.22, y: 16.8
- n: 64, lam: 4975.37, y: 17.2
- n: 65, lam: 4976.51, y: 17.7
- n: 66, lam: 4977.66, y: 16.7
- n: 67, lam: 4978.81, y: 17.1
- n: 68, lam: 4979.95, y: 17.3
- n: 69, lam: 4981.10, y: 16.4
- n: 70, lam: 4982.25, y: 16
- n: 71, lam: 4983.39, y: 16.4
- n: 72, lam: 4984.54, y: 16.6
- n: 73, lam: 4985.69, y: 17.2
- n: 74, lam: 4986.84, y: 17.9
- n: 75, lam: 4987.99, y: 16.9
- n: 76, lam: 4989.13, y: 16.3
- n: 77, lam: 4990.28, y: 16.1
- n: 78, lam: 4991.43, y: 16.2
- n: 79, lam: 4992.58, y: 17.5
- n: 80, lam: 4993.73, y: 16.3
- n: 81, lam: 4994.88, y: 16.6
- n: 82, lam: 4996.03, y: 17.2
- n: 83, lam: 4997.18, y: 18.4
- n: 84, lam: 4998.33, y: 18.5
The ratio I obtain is 0.96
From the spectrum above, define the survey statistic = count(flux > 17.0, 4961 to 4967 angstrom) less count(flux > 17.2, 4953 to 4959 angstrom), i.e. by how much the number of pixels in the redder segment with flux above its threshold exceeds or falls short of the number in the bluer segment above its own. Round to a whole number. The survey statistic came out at 3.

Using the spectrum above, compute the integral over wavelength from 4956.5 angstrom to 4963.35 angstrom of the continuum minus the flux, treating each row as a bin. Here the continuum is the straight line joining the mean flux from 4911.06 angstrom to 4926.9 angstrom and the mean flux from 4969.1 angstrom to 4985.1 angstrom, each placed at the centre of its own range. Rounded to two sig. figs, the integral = 2.5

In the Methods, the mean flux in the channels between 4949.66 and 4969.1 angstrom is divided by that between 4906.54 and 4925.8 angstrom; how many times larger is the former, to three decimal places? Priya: 1.008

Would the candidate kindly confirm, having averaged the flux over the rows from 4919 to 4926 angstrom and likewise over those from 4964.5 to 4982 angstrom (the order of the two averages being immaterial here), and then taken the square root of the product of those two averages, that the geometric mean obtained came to 16.7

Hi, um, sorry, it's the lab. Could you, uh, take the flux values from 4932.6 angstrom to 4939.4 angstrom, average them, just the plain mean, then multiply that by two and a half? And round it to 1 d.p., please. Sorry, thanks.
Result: 41.9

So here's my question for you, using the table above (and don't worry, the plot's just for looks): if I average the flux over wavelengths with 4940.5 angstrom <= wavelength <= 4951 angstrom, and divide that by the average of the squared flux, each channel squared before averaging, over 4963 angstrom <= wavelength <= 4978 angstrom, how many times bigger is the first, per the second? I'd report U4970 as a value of 0.058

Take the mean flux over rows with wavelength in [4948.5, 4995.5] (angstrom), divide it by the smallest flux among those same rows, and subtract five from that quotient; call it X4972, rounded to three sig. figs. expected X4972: -3.69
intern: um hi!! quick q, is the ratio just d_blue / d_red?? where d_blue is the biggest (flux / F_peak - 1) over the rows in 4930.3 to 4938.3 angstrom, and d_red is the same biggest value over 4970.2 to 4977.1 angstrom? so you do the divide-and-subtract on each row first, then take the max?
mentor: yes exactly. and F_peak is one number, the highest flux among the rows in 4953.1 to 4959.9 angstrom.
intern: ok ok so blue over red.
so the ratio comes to 1.5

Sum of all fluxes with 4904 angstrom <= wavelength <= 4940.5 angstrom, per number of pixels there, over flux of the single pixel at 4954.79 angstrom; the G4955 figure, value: 1.02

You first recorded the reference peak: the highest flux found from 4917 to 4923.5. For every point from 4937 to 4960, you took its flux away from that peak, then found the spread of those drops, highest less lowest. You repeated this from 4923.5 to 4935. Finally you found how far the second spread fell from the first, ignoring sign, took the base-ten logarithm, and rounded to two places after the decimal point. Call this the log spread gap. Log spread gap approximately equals 0.58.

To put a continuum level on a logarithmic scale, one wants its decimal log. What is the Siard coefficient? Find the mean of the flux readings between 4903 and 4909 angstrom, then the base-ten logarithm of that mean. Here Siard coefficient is 1.246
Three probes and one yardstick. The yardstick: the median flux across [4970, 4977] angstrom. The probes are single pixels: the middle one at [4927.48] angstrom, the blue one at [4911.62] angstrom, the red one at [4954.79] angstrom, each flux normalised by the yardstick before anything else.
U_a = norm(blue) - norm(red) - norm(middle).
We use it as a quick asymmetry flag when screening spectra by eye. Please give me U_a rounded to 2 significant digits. -0.94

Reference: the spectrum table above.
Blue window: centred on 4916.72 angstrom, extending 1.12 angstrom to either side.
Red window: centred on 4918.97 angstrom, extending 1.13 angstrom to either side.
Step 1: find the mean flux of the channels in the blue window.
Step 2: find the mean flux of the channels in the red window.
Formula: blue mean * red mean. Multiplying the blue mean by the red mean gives 277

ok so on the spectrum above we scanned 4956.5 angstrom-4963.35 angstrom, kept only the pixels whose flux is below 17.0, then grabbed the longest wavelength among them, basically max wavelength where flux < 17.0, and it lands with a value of 4958.21 angstrom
